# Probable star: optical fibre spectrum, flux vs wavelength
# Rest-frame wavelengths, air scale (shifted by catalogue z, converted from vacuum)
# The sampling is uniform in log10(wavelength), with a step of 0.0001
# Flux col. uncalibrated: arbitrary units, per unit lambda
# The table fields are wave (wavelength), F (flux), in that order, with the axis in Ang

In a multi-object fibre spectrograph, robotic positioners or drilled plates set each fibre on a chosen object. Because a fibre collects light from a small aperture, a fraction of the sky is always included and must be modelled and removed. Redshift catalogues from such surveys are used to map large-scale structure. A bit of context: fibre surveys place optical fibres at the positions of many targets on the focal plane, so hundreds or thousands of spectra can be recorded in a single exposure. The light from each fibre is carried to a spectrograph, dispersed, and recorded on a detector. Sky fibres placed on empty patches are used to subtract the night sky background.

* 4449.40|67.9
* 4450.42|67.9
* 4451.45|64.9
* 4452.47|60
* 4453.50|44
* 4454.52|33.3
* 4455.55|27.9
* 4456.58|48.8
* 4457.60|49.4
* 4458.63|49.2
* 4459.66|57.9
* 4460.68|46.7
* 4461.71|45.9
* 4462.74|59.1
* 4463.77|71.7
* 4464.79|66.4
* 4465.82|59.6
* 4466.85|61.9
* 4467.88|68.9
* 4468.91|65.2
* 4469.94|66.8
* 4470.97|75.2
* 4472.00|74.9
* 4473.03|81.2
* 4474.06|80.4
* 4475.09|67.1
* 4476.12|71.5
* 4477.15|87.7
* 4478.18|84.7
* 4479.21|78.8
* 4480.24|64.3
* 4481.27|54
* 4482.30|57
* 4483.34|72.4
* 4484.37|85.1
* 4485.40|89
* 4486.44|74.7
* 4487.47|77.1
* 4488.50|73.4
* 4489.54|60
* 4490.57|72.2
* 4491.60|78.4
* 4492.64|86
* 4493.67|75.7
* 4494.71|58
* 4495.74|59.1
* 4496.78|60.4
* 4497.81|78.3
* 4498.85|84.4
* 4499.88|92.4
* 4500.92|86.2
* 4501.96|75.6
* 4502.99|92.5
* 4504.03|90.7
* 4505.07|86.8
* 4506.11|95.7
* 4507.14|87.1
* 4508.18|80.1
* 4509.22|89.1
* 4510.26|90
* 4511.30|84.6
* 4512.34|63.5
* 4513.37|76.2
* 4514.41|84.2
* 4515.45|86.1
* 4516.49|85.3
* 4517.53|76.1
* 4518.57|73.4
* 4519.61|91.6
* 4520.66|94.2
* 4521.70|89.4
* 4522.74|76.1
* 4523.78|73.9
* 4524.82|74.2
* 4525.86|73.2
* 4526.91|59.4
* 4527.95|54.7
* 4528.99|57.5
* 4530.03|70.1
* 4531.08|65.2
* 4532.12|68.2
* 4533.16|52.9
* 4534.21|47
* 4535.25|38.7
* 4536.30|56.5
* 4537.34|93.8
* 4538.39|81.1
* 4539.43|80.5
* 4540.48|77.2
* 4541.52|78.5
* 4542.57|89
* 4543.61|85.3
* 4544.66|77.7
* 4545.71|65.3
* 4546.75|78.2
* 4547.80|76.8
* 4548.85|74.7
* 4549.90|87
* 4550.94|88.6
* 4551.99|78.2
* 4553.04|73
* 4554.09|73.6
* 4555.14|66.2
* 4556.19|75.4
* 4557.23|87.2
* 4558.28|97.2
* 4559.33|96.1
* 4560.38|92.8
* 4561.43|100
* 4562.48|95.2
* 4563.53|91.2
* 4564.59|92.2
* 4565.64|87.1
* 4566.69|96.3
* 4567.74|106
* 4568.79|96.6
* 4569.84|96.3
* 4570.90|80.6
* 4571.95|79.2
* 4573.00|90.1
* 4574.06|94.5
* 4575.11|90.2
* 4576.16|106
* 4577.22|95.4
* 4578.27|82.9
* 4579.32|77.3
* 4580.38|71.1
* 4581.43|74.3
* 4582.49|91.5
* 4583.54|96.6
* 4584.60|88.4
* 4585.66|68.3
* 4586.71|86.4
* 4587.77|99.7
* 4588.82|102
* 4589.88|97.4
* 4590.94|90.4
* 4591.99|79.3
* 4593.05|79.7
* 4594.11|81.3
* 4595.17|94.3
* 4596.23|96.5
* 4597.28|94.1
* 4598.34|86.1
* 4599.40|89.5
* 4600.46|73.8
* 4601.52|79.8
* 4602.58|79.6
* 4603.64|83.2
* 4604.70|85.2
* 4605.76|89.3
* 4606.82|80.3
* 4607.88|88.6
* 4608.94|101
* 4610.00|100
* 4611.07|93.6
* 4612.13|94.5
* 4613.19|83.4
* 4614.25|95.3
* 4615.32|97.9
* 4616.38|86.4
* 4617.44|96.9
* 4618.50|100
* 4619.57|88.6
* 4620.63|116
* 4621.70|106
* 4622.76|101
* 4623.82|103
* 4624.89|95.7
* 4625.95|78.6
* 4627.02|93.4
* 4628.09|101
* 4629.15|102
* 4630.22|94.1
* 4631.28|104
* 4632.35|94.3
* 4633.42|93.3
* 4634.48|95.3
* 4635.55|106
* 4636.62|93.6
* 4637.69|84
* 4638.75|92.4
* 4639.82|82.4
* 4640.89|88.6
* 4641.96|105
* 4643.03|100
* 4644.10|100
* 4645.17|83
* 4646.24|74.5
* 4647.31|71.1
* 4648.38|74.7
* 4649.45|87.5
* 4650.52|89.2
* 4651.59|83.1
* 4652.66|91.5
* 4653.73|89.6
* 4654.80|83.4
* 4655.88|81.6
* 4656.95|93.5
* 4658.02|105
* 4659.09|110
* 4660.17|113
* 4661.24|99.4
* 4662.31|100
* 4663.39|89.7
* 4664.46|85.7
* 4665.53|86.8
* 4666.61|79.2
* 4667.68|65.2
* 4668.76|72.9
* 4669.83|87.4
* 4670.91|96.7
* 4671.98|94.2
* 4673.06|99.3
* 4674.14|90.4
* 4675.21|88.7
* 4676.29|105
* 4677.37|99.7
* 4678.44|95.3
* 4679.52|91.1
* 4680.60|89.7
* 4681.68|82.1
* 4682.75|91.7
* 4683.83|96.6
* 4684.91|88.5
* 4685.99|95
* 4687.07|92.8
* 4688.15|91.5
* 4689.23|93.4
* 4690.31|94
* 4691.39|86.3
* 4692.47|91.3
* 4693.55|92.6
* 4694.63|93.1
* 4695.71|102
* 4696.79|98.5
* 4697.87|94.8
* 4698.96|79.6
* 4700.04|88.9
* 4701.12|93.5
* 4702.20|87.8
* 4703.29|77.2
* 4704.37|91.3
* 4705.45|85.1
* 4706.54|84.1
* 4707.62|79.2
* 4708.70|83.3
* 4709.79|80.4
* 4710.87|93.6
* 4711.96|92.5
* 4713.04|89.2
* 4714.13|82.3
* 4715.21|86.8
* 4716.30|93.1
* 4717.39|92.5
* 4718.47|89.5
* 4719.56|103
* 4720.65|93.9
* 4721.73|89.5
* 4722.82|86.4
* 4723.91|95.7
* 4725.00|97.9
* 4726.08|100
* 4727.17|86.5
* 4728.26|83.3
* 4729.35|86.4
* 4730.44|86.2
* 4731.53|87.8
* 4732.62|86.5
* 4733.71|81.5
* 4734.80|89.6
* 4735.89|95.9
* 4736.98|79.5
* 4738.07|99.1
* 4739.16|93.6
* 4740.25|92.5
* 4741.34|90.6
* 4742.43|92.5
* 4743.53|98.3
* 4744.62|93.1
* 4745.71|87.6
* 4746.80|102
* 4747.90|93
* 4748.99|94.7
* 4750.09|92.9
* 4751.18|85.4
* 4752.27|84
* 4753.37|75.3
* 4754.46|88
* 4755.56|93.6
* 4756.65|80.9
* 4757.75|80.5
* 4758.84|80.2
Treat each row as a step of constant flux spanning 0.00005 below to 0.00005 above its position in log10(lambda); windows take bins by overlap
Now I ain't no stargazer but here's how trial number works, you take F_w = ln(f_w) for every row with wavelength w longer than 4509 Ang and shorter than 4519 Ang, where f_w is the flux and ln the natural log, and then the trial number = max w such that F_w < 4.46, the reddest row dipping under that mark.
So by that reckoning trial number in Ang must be 4518.57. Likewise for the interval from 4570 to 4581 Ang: 4580.38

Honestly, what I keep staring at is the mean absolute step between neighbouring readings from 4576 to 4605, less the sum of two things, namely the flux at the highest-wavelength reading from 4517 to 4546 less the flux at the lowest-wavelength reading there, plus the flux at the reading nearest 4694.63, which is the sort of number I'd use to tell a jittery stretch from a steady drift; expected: -75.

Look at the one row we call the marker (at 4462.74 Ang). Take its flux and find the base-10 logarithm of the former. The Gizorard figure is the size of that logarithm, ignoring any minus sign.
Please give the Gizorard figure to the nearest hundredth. 1.77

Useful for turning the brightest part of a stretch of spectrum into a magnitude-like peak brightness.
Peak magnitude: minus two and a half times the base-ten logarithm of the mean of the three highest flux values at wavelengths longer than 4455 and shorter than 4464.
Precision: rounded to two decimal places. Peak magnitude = -4.50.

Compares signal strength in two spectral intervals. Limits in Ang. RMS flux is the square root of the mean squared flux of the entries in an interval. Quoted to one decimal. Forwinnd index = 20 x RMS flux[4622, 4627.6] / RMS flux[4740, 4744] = 20.3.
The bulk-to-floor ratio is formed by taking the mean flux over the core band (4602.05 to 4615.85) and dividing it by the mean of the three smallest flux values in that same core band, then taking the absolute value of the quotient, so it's 1.11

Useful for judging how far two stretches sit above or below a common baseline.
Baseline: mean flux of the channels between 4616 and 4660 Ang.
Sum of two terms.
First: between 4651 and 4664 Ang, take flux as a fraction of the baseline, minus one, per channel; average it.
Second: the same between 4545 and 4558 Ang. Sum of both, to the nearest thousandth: -0.154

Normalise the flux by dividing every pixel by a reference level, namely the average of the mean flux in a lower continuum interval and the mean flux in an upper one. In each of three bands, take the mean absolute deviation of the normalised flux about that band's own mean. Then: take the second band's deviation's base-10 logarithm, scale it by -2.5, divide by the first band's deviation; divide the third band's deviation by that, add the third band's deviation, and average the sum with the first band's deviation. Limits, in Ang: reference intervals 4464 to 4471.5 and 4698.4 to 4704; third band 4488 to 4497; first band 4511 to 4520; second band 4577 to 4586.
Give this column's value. 0.106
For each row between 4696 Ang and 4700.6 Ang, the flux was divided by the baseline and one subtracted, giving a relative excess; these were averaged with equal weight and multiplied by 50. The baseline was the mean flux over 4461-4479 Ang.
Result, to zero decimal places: 15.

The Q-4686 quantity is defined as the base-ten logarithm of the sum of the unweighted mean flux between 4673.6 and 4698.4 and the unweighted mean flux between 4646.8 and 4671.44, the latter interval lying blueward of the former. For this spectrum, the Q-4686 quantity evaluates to 2.26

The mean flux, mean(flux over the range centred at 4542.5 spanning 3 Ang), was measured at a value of 84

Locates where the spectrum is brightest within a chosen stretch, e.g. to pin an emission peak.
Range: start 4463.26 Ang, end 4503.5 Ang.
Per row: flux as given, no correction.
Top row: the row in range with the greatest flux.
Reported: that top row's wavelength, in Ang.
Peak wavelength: 4502.99 Ang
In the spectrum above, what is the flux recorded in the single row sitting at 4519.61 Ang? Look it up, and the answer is 91.6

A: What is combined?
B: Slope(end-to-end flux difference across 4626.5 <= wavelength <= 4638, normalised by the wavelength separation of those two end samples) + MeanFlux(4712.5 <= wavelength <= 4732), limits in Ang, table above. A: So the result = 89.7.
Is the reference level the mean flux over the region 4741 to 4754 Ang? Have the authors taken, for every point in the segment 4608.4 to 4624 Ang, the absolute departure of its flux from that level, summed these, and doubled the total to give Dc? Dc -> 260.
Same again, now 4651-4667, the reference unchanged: 248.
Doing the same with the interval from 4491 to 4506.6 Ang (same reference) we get 356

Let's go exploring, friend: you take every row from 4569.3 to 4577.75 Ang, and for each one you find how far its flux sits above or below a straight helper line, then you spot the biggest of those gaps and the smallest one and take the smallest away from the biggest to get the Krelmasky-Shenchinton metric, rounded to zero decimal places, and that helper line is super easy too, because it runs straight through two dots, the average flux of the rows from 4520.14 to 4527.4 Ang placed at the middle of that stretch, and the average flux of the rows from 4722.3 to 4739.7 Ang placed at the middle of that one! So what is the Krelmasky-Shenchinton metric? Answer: 27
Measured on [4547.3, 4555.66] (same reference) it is 23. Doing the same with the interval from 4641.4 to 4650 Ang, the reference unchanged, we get 34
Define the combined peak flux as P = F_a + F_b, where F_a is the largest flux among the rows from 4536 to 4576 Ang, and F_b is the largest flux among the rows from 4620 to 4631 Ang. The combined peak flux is 222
